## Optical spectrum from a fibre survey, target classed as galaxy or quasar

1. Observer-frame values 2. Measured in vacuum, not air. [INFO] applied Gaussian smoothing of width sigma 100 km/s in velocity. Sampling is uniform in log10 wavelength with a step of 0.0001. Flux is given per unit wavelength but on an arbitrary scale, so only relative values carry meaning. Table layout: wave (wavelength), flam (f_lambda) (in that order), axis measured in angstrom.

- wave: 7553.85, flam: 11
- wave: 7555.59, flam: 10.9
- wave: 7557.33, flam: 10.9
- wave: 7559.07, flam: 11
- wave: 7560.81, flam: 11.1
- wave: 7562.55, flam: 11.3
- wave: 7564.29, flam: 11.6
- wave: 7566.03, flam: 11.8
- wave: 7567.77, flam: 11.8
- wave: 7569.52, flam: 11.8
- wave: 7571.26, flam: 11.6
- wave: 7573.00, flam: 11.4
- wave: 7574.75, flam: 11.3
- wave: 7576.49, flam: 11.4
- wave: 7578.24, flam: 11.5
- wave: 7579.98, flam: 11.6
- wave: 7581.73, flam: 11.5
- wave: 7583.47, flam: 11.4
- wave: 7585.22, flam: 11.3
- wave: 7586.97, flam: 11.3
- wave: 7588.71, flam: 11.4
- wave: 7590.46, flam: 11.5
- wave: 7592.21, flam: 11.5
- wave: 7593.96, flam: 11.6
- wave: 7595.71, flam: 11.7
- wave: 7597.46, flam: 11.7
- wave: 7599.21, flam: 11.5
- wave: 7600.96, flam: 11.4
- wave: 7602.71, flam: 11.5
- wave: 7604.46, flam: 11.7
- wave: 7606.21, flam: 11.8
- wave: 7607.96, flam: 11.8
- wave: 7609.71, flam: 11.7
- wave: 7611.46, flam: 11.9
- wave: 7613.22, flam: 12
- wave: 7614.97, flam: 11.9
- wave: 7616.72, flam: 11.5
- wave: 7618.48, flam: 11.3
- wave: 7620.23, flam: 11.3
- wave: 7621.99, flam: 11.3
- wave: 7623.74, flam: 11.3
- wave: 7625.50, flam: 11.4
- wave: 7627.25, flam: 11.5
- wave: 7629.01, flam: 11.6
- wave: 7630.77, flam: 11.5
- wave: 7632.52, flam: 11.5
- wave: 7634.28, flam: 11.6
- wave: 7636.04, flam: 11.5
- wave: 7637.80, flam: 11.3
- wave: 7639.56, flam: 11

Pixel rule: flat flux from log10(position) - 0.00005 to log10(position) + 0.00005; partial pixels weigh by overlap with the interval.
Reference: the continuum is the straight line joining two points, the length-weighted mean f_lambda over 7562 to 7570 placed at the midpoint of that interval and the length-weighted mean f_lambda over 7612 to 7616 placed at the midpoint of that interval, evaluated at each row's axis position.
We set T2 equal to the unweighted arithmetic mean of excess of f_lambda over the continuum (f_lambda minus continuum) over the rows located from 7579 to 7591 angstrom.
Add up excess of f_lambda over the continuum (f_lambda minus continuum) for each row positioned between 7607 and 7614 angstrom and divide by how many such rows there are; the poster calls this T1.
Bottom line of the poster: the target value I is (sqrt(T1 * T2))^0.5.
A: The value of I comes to 0.38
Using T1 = -0.06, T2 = -0.34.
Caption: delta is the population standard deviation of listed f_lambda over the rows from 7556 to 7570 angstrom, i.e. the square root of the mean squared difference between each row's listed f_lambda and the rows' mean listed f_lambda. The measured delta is 0.36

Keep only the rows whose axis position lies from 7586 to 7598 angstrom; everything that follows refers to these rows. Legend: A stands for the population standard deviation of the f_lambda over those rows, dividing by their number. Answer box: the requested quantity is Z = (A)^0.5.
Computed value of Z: 0.372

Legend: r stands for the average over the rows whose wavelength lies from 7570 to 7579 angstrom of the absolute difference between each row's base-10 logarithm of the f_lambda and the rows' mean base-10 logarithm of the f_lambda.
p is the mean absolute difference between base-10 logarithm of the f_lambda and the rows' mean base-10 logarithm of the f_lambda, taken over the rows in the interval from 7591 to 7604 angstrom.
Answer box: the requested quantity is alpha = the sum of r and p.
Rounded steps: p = 0.0035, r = 0.0033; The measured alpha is 0.0069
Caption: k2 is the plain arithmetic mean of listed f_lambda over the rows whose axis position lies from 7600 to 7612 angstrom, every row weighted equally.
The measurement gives 11.69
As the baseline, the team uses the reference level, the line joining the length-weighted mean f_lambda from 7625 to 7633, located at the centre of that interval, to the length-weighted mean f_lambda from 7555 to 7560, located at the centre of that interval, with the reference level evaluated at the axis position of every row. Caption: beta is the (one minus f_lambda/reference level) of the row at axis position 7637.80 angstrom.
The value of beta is 0.025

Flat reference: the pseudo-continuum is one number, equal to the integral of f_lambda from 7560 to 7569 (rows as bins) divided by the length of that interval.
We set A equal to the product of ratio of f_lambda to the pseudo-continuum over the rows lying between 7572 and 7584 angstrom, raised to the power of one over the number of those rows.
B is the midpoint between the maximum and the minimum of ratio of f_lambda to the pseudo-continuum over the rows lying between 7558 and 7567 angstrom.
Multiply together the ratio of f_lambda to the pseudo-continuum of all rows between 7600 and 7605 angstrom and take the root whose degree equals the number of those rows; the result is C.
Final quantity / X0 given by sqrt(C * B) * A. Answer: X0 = 0.99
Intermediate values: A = 0.99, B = 0.99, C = 1.00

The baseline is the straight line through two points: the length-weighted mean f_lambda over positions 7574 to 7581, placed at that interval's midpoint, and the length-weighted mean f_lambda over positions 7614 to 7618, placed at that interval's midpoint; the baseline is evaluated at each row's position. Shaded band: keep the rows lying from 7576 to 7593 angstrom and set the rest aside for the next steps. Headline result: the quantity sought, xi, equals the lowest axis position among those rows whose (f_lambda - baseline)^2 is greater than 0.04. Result 7586.97 angstrom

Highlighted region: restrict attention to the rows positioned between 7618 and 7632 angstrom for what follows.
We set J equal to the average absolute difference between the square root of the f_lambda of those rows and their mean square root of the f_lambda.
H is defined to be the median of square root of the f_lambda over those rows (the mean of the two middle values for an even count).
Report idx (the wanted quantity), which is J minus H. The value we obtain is -3.35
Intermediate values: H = 3.37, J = 0.015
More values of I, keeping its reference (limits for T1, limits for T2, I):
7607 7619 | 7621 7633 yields 0.57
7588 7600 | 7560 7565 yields 0.53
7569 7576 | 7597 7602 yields 0.48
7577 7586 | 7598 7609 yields 0.52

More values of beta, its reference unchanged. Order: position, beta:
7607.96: -0.040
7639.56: 0.052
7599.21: -0.020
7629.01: -0.007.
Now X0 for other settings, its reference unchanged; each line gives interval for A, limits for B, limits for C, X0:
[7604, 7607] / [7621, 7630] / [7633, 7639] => 1.01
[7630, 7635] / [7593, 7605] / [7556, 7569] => 0.99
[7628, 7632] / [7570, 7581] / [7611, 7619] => 1.01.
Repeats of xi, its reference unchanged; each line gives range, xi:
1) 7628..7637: 7630.77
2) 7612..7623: 7613.22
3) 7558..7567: 7559.07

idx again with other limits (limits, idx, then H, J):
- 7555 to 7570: -3.31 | 3.36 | 0.052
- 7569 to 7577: -3.35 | 3.38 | 0.024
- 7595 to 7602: -3.39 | 3.41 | 0.018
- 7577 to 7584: -3.38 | 3.39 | 0.007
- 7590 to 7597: -3.39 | 3.40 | 0.011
